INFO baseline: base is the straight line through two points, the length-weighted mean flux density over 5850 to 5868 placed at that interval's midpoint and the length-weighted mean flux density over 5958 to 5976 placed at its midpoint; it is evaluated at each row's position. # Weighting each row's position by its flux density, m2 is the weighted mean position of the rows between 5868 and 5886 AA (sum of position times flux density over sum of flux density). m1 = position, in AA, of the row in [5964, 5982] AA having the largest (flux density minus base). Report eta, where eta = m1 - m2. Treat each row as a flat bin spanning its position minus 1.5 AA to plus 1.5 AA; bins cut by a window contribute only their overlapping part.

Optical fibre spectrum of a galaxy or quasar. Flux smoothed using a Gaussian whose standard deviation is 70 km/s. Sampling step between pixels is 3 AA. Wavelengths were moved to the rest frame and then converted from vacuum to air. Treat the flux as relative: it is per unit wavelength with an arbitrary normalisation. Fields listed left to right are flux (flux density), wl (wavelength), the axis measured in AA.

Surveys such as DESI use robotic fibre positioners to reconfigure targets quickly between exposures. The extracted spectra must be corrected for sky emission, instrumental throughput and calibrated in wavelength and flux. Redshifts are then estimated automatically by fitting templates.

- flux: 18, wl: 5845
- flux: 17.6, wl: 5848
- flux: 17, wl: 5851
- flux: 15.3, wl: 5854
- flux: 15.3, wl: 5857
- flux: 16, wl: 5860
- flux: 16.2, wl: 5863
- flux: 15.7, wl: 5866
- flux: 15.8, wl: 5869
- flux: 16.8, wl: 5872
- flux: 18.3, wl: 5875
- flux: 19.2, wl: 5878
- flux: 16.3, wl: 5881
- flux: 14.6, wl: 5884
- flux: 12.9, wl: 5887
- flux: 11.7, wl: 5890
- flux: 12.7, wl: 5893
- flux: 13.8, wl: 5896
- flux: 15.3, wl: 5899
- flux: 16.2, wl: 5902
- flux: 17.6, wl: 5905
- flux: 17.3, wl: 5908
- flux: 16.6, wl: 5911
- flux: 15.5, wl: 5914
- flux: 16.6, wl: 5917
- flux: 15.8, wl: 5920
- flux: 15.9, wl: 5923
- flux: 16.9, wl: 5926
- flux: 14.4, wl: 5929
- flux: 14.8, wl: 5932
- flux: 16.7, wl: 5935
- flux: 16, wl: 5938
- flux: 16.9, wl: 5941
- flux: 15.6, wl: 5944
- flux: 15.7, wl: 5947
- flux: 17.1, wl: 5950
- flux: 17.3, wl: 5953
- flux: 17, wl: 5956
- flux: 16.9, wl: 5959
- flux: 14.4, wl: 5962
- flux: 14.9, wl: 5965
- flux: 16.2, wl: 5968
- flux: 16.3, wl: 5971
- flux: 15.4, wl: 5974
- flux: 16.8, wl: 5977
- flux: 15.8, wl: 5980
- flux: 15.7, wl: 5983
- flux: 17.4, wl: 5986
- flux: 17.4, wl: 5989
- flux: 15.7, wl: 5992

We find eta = 100.6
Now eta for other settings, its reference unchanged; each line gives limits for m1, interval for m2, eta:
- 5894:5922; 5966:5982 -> -69.0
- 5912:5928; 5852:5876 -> 61.2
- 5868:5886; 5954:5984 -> -91.4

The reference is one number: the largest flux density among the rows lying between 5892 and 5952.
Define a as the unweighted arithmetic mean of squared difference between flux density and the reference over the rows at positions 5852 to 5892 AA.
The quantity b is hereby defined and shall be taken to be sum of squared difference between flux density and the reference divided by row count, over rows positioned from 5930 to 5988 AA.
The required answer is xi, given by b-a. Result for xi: -4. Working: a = 7.2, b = 3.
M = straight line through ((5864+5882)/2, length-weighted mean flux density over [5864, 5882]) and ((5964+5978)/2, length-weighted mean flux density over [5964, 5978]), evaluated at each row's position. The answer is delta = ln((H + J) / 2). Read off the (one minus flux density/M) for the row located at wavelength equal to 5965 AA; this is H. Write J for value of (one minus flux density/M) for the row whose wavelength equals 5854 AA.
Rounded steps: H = 0.07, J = 0.112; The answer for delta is -2.4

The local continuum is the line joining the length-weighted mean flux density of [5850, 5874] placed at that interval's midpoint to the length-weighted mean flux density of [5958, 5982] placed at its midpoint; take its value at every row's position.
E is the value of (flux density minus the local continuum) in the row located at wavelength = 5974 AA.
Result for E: -0.4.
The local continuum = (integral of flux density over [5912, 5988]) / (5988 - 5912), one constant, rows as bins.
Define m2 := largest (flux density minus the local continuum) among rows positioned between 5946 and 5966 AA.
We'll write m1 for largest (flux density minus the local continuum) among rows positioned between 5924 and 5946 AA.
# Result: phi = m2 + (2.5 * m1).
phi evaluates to 3.2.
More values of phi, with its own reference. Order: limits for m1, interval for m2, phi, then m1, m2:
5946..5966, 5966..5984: 3.7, 1.2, 0.71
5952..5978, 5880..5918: 4.5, 1.2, 1.51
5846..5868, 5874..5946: 6.9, 1.5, 3.11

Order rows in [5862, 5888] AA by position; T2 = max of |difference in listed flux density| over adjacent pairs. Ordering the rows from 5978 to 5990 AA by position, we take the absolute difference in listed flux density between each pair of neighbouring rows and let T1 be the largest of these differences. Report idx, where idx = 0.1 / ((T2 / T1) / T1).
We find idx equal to 0.10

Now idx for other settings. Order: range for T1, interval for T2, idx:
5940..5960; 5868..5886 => 0.07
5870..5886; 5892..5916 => 0.56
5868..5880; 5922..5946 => 0.09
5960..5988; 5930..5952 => 0.15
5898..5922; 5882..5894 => 0.12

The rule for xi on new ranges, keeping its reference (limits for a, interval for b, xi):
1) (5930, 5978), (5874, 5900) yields 10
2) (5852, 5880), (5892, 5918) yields 3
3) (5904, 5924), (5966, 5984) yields 1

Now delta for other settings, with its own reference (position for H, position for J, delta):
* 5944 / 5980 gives -3.9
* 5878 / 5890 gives -2.5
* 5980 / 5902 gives -4.2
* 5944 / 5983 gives -3.8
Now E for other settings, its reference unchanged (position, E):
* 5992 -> -0.1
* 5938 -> 0.1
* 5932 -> -1.1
